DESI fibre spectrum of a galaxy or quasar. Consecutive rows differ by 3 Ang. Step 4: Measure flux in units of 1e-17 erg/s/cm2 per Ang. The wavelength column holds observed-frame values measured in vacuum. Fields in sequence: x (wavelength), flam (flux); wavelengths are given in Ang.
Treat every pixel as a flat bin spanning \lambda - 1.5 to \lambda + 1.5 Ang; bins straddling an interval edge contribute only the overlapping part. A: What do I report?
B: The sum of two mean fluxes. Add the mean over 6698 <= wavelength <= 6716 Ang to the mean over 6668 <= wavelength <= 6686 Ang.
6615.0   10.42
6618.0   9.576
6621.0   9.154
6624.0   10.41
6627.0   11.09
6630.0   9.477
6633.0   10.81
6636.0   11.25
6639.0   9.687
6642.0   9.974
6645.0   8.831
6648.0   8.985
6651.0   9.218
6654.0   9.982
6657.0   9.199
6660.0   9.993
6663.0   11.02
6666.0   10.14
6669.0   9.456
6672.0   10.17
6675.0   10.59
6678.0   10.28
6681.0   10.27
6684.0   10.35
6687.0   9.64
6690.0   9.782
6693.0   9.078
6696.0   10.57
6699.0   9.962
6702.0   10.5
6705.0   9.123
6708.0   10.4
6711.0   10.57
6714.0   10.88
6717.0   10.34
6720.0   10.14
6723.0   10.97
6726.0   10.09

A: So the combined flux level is 20.4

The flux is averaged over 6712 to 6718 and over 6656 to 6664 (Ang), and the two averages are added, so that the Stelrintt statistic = 20.7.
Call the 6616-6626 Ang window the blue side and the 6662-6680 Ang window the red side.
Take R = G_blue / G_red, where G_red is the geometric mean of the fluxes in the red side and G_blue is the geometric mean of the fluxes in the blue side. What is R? 0.94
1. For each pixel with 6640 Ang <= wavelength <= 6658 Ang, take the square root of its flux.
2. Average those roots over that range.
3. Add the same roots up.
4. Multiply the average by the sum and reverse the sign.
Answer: -56.2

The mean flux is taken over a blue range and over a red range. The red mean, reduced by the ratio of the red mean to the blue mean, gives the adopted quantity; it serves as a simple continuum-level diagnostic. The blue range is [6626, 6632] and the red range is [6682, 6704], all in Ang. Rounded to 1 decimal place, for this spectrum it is 9.0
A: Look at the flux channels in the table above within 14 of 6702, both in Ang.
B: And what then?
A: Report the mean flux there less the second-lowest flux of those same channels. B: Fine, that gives 0.97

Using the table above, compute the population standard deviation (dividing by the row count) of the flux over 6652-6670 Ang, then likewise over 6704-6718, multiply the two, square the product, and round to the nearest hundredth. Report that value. 0.12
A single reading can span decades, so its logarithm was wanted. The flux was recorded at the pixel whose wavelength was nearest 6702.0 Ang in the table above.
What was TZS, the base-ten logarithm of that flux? 1.02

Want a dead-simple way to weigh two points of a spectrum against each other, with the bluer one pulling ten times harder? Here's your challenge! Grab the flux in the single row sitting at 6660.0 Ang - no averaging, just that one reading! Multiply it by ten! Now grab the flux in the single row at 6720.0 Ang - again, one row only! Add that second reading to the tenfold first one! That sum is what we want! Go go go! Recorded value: 110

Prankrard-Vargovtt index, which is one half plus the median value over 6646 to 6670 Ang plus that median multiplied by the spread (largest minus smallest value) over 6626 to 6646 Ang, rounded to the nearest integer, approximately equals 34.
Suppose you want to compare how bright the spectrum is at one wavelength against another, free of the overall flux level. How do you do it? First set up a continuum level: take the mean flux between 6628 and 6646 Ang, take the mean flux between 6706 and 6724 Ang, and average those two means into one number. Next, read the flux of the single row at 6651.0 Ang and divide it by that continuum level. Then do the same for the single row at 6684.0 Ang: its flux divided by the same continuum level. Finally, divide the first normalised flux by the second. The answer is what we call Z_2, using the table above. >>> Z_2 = 0.89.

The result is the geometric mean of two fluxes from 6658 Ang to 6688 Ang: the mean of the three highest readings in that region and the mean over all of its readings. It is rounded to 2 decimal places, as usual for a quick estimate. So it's 10.42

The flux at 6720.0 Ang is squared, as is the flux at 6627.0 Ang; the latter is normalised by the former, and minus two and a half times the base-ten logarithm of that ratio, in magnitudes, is -0.19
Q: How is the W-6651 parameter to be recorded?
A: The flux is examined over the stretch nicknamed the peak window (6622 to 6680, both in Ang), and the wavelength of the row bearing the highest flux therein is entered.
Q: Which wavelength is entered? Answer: 6636.0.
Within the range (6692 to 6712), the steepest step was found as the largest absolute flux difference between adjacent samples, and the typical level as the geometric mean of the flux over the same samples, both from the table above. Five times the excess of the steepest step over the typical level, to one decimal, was -42.6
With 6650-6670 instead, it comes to -44.1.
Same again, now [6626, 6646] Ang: -42.6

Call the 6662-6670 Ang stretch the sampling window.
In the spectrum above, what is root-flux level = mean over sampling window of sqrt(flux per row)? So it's 3.19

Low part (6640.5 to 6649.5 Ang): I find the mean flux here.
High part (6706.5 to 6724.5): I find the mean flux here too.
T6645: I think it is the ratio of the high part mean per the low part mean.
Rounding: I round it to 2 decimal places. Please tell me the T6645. 1.14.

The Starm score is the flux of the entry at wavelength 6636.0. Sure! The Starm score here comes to 11.25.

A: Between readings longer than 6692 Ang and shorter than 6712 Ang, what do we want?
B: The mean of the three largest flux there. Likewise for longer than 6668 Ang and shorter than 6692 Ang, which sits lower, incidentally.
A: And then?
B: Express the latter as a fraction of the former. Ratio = 0.99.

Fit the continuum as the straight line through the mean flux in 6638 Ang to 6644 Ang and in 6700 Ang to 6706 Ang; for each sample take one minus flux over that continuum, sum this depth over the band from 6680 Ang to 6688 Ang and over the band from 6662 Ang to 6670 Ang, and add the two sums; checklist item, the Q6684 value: -0.20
